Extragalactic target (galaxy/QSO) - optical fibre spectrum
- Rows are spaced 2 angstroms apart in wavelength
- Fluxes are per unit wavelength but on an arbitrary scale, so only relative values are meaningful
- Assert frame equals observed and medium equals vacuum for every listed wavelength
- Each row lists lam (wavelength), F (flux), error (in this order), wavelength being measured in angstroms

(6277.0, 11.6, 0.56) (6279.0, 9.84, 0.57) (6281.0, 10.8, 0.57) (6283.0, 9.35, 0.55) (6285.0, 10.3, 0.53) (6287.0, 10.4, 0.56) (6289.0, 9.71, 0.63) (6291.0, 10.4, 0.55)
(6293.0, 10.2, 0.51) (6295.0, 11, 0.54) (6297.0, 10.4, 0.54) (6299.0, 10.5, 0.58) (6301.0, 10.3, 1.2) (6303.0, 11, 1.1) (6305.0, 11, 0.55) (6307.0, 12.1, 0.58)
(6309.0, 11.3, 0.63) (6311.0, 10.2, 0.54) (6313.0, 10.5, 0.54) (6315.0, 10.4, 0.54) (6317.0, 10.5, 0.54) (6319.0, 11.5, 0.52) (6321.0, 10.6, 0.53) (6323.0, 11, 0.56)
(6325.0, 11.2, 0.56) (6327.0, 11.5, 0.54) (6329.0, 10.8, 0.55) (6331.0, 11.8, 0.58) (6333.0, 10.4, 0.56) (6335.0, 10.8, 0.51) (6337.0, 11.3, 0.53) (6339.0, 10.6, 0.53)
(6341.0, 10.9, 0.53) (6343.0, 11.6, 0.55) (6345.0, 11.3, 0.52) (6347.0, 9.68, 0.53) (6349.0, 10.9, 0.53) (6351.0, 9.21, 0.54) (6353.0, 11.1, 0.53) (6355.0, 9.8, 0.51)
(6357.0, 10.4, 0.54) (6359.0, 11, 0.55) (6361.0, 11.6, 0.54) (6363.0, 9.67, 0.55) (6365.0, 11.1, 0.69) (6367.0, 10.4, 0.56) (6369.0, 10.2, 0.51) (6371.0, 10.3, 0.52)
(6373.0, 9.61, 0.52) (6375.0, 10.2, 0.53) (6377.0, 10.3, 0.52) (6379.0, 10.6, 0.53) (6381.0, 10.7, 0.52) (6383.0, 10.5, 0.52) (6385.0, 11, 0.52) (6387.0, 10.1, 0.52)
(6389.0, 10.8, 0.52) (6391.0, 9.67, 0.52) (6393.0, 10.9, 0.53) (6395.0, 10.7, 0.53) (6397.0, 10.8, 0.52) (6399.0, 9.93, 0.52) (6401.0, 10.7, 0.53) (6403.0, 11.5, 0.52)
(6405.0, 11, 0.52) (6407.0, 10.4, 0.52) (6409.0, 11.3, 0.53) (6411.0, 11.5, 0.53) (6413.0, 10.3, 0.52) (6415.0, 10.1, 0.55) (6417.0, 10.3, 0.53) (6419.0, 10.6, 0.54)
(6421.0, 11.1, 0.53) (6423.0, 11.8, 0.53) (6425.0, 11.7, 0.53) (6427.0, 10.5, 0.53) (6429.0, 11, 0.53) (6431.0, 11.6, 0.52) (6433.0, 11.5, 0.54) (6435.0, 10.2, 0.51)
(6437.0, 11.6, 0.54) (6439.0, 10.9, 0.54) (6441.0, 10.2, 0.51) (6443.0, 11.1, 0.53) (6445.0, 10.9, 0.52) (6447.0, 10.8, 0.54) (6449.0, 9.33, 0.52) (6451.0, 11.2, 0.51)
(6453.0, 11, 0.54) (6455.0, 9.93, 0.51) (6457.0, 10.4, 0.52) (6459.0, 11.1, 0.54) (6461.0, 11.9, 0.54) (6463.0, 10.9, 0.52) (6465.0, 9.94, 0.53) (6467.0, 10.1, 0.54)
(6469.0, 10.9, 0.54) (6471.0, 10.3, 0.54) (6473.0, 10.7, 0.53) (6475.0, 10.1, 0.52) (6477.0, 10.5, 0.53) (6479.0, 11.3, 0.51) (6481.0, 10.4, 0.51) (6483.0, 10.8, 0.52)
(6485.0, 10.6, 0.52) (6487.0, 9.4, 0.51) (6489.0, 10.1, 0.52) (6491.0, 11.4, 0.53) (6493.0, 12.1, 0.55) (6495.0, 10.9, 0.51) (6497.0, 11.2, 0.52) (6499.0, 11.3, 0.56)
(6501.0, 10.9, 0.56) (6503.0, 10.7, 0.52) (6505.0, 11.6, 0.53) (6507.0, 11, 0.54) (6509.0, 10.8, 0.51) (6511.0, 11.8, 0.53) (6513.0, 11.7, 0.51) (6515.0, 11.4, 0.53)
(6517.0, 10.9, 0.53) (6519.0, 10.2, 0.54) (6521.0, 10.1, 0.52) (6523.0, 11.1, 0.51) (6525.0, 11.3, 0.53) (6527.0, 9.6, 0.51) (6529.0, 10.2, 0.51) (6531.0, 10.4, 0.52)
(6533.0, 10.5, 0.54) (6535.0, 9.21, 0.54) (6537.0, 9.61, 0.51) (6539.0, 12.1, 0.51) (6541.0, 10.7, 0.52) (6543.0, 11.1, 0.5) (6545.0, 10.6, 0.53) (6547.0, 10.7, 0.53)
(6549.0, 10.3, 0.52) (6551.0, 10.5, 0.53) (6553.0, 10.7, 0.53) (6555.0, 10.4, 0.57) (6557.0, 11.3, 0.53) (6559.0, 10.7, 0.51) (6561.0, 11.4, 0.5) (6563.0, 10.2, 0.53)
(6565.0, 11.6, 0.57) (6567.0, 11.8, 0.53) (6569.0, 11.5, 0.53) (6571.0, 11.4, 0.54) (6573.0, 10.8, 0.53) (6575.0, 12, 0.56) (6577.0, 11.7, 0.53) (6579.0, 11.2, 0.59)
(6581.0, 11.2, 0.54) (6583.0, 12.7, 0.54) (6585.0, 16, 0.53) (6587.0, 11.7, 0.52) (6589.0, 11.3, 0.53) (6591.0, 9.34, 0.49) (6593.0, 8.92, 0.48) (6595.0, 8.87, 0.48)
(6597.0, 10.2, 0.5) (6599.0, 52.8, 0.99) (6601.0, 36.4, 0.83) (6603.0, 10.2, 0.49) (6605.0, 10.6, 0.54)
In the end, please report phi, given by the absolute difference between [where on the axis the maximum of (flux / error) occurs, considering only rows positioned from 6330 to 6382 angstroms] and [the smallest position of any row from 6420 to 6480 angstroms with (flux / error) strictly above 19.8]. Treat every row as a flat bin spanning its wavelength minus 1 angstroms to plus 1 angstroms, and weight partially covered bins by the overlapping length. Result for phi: 76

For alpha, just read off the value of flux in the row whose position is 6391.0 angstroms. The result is 9.67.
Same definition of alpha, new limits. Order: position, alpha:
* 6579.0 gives 11.2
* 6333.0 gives 10.4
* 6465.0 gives 9.94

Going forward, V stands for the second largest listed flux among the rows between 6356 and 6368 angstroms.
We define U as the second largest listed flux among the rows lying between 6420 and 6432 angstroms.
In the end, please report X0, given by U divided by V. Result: 1.05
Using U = 11.7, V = 11.1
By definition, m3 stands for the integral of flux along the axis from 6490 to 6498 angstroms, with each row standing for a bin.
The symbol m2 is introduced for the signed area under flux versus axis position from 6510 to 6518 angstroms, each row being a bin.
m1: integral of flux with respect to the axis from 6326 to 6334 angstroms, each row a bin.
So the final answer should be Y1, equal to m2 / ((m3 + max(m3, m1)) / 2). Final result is 1.004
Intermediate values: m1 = 89.0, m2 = 92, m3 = 91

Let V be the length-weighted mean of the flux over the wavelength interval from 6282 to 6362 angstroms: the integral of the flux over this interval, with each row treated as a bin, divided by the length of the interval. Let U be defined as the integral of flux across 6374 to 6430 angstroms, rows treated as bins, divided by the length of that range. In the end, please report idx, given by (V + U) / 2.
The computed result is 10.71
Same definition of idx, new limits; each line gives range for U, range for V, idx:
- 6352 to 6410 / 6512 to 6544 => 10.60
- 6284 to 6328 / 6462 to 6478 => 10.58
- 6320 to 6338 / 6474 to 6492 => 10.78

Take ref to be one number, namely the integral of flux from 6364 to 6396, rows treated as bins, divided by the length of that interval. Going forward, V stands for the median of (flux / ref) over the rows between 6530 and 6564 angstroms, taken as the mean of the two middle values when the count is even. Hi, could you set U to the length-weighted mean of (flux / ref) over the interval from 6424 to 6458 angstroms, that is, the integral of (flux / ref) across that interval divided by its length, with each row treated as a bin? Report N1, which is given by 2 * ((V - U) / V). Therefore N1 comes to -0.04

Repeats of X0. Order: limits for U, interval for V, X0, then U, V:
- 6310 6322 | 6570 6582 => 0.91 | 10.6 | 11.7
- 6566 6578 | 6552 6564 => 1.04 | 11.8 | 11.3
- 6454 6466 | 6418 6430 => 0.95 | 11.1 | 11.7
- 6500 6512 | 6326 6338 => 1.01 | 11.6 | 11.5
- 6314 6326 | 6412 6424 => 1.01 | 11.2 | 11.1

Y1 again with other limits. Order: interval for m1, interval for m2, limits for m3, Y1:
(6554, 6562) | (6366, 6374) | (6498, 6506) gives 0.910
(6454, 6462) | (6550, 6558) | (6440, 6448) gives 0.994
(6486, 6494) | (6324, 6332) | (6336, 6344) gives 1.020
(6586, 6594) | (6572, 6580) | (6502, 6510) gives 1.036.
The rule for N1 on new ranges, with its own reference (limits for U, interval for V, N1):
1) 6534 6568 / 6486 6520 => 0.04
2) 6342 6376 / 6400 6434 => 0.10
